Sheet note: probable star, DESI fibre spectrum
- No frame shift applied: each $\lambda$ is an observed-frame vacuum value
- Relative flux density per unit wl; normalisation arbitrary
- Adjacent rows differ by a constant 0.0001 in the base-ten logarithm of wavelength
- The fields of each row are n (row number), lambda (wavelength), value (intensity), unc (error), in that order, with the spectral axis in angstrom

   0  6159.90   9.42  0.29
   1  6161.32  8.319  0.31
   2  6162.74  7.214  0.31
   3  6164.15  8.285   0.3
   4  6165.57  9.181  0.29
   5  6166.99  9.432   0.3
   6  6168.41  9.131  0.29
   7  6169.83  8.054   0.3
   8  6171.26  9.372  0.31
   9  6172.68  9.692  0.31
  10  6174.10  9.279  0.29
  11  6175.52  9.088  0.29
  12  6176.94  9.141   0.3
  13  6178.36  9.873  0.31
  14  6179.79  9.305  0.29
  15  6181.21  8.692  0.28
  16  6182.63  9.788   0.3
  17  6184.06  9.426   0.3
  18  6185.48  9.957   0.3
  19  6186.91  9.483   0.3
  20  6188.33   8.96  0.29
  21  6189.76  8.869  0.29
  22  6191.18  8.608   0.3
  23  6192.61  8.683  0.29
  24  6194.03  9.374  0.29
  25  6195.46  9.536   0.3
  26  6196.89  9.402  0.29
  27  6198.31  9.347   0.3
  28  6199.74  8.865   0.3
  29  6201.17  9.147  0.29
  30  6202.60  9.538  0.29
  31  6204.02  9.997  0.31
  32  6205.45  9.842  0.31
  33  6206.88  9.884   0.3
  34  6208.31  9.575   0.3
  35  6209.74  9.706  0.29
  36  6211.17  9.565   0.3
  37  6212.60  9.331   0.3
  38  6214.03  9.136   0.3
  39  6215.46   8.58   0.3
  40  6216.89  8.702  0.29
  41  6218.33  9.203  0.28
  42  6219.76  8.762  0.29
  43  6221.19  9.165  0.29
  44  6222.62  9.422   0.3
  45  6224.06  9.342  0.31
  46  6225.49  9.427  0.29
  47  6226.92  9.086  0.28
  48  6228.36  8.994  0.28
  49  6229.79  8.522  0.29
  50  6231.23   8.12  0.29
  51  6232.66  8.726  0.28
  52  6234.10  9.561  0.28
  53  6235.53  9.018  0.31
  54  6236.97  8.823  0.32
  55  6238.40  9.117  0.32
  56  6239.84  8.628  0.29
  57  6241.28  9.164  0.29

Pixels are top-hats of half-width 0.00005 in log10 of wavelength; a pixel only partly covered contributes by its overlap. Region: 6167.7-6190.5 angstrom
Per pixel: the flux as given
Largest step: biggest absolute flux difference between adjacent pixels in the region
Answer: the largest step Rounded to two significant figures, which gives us 1.3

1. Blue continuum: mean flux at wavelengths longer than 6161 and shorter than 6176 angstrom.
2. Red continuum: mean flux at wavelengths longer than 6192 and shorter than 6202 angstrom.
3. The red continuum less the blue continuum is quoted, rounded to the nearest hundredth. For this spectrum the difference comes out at 0.37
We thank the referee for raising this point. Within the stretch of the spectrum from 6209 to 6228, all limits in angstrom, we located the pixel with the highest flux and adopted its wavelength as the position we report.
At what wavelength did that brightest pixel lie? 6209.74 angstrom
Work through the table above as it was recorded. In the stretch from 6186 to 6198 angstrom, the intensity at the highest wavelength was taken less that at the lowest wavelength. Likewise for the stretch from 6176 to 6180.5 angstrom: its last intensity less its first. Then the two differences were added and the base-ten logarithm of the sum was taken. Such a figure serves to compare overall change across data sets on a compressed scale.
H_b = -1.1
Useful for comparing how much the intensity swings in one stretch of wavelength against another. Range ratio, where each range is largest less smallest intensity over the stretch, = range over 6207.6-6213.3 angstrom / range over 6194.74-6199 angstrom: 2.0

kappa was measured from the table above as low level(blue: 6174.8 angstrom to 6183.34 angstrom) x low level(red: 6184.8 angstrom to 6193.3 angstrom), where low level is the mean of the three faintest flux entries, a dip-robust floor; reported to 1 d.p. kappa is 78.3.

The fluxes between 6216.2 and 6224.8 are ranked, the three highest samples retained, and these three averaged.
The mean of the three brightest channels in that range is 9.32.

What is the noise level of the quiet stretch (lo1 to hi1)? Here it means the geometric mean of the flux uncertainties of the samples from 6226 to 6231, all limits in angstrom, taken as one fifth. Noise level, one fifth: 0.0567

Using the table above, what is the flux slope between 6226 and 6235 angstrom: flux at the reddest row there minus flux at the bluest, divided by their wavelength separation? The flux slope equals 0.066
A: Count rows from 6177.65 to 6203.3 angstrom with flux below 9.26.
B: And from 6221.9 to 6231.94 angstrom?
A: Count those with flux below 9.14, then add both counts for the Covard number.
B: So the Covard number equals 11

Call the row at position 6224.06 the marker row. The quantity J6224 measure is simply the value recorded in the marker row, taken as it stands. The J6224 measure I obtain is 9.342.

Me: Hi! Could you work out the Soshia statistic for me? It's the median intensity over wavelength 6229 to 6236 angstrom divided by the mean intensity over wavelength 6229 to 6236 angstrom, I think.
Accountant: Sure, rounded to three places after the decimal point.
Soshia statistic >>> 0.993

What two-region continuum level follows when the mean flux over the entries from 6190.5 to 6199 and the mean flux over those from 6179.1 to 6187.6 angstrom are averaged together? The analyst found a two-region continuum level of 9.3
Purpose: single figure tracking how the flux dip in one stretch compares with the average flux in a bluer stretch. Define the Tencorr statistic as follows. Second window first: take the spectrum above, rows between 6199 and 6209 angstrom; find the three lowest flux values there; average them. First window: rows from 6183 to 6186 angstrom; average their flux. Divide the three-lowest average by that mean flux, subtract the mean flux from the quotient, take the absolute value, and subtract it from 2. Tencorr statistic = -6.7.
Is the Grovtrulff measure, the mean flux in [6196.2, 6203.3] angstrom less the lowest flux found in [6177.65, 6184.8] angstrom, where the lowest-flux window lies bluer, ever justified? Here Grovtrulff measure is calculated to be 0.6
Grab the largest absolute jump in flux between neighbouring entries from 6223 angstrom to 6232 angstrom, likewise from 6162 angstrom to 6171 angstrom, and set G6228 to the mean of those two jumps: 0.77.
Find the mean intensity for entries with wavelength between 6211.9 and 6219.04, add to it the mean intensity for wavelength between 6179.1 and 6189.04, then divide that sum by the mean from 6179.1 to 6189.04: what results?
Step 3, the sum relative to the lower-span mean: 1.96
